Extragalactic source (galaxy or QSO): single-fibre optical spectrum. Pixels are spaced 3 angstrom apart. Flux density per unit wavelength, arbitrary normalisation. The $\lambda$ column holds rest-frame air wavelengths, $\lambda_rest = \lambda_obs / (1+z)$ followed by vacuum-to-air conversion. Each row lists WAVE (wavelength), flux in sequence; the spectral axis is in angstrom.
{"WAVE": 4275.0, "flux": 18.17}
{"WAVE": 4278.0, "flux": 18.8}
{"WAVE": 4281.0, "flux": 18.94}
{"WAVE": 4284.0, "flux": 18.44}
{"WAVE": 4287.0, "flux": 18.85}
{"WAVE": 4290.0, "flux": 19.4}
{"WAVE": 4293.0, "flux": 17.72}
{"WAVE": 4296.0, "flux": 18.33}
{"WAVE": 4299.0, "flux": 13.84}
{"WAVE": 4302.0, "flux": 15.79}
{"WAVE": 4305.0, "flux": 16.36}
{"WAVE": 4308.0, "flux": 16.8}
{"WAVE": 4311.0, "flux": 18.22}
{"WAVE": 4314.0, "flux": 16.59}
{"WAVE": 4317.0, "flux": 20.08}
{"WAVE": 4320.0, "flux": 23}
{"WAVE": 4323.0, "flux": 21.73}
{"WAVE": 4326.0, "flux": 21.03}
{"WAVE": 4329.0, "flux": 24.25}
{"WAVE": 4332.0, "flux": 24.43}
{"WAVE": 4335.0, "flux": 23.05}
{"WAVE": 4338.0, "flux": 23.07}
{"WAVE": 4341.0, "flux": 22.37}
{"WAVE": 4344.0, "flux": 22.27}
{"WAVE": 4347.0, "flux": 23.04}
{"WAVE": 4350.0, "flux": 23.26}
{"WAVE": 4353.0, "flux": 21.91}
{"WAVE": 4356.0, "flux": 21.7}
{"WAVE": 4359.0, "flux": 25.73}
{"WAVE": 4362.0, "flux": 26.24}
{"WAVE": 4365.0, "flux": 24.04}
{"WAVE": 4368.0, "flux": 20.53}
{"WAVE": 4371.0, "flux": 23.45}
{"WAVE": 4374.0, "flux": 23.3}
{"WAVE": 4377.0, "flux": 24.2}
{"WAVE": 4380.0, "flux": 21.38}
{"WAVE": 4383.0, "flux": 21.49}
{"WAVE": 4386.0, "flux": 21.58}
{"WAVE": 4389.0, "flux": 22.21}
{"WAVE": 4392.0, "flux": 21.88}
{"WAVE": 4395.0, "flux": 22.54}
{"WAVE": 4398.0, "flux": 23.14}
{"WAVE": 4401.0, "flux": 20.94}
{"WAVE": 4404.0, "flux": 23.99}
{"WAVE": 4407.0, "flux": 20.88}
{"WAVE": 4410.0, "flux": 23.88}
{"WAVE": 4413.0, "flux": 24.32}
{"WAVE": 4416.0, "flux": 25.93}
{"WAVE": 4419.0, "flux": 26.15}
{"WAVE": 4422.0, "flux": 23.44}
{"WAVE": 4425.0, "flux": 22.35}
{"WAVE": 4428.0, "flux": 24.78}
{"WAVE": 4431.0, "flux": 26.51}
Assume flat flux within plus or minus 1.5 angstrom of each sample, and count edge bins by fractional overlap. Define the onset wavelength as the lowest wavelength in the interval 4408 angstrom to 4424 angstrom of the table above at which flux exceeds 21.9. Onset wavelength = 4410.0 angstrom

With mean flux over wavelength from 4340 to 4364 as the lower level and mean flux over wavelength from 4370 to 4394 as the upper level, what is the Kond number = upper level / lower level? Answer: 0.96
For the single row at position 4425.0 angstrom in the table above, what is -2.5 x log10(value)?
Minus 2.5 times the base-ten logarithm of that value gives -3.37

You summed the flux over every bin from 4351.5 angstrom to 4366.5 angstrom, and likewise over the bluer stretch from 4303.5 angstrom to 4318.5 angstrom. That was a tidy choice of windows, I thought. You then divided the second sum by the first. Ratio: 0.74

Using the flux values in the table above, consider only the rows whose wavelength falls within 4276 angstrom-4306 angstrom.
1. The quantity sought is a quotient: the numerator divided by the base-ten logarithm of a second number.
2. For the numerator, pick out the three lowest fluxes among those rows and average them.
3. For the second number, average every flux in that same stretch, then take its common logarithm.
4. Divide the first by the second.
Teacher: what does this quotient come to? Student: 12.3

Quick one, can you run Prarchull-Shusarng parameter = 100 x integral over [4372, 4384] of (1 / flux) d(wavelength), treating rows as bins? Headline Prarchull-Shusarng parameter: 53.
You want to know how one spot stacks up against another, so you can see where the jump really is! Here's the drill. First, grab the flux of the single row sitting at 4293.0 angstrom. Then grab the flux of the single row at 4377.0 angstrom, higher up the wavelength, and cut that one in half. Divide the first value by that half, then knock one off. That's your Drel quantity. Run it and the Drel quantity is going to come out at 0.46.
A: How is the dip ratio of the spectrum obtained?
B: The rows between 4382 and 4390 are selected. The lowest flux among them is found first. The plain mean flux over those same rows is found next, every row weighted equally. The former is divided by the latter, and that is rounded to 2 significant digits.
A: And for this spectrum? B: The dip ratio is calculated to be 0.99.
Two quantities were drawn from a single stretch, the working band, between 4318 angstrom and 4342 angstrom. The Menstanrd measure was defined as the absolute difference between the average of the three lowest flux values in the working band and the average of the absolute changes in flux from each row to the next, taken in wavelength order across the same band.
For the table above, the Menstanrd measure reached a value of 20.6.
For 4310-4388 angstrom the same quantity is 16.9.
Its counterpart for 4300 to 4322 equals 14.5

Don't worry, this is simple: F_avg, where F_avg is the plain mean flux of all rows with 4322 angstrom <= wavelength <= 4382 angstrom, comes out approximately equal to 23.0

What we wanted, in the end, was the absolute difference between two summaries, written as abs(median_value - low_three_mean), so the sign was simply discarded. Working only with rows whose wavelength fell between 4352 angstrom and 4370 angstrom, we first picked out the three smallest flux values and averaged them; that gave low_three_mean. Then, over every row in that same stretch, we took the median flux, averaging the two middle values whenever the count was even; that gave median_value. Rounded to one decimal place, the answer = 1.6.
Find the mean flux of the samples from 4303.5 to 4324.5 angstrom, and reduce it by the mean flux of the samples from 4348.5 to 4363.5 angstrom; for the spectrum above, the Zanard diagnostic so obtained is -5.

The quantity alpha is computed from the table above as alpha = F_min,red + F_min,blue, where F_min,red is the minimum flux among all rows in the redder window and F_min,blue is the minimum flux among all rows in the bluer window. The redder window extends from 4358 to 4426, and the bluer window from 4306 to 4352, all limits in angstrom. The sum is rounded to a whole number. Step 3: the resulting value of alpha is 37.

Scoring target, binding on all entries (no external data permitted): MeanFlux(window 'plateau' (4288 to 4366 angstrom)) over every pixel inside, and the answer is 20.9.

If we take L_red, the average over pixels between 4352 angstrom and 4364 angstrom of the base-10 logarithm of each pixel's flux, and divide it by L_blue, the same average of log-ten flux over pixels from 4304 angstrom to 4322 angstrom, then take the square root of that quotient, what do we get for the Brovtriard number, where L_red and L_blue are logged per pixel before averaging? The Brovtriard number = 1.04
